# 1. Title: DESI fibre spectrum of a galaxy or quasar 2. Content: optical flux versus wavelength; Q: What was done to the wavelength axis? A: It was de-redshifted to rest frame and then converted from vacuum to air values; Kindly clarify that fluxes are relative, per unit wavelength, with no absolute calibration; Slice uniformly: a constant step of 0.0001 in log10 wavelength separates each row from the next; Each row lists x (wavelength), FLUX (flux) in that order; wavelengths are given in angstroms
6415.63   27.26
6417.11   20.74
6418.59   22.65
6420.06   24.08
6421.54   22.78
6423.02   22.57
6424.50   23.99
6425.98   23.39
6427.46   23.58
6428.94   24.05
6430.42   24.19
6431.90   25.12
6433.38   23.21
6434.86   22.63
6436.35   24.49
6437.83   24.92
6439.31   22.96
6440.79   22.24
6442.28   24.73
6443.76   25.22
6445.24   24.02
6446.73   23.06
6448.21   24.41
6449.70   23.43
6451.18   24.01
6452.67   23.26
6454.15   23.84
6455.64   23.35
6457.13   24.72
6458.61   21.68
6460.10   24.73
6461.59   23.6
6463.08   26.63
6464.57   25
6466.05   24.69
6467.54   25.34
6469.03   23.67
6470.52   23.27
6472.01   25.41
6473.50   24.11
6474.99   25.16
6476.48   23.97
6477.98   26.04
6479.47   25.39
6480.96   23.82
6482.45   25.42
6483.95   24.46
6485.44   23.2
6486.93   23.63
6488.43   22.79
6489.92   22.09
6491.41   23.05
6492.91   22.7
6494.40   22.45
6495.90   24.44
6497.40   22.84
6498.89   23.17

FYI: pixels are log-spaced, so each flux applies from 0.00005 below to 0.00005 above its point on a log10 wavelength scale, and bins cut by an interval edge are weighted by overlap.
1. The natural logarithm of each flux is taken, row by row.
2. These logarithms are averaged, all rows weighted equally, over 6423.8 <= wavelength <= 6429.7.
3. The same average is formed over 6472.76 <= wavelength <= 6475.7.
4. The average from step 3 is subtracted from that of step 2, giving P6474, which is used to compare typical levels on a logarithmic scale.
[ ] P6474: -0.04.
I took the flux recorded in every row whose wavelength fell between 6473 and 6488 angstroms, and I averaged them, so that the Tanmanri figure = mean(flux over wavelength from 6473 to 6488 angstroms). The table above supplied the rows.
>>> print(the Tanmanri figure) 24.5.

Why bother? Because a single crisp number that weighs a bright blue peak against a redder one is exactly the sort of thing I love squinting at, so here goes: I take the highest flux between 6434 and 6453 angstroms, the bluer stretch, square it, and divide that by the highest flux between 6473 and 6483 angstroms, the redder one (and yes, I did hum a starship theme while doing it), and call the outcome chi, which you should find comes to 24.4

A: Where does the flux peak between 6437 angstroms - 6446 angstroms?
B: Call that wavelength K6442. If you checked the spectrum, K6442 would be 6443.76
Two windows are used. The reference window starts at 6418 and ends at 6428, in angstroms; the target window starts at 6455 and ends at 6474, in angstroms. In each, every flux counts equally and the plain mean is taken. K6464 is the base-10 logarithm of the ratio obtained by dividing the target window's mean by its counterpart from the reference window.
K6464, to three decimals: 0.019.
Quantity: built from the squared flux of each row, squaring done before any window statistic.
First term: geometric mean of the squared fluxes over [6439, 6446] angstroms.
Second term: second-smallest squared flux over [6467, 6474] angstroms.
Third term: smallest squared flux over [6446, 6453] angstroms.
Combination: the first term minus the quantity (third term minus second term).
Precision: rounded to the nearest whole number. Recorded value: 595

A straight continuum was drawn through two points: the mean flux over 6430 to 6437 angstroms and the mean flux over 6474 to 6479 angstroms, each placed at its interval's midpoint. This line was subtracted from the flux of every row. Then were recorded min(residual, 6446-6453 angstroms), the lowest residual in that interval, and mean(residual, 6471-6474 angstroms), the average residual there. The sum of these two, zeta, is -1.4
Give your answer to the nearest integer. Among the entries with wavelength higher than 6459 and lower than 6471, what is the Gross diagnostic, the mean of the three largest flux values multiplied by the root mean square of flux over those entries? 632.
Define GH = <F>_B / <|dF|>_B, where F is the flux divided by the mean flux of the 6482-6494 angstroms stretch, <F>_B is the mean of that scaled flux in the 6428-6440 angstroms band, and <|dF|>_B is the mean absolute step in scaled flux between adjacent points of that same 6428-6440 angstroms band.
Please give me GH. 21.5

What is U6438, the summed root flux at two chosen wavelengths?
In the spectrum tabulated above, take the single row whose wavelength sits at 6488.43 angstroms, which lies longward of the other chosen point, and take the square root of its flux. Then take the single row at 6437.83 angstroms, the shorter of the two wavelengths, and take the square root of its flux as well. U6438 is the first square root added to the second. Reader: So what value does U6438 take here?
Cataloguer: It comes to 9.77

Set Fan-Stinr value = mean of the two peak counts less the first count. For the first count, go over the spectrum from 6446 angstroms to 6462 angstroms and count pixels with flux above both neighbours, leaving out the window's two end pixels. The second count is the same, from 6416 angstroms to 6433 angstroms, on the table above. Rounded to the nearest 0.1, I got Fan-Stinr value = -1.5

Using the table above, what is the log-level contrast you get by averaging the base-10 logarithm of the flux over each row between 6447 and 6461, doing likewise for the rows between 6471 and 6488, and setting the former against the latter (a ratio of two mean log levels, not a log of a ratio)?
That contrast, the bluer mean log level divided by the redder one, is 0.989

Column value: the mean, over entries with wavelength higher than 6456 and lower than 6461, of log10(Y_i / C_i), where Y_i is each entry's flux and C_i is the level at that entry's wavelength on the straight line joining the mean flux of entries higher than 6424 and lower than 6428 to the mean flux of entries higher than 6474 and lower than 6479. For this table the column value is -0.016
